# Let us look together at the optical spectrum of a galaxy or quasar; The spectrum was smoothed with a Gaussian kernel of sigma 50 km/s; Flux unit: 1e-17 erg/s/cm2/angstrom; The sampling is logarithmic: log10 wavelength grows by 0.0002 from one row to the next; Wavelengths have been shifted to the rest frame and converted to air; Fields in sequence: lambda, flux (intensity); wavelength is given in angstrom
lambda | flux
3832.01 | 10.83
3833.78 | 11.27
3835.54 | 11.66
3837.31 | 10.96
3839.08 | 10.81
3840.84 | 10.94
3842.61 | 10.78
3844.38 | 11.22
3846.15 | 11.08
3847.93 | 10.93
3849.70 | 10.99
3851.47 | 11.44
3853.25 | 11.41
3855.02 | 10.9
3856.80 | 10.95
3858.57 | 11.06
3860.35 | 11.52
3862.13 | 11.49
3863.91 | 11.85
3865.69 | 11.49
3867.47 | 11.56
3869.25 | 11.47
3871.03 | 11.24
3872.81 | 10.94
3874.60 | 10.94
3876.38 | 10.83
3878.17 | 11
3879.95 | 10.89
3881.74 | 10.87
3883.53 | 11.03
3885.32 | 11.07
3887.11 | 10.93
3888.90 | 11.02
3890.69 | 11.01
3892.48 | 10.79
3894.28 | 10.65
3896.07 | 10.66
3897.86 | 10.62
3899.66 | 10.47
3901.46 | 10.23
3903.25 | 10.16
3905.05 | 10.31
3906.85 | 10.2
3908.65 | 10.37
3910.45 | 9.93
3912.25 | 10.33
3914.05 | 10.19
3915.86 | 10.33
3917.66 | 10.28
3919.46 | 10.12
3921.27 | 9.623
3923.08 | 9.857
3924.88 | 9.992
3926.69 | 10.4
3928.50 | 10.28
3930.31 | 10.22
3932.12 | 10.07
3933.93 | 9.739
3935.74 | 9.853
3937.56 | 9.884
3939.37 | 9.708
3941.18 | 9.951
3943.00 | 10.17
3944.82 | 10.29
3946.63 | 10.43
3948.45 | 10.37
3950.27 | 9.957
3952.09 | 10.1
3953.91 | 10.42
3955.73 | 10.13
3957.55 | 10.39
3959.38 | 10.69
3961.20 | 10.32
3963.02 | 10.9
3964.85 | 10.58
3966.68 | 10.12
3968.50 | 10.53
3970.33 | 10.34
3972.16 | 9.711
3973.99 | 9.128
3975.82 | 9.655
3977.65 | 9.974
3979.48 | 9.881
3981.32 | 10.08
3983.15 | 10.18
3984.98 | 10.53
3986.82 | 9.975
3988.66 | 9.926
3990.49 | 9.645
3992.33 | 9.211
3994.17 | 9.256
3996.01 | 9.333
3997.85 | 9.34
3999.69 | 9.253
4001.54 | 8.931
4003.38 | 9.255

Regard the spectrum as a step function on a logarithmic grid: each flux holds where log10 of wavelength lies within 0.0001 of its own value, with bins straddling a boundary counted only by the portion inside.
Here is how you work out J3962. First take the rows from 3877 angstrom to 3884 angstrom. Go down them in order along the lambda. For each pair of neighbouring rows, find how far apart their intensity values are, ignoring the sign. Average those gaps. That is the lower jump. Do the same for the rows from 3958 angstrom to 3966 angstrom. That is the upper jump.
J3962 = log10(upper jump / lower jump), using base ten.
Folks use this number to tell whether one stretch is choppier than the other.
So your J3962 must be 0.64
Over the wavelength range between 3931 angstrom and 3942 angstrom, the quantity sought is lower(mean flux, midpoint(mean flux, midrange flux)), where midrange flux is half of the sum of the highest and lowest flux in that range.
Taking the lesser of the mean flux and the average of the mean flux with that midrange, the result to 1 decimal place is 9.9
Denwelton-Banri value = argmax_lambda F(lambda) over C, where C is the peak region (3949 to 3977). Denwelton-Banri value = 3963.02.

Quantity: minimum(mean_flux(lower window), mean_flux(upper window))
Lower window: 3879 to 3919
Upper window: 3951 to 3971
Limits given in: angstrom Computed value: 10.41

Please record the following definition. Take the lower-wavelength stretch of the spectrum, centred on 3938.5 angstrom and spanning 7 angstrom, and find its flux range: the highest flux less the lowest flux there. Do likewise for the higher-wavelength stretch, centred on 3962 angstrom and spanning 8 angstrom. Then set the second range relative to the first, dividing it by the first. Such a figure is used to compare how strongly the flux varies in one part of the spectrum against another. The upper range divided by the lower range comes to 2.4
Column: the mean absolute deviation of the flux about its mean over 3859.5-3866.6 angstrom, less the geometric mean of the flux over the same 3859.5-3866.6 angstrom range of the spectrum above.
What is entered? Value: -11.5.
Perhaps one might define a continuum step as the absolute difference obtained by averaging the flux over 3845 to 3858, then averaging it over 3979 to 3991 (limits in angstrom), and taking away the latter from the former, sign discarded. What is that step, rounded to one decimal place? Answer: 1.1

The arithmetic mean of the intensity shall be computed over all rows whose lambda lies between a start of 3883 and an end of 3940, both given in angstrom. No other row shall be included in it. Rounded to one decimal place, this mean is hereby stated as 10.3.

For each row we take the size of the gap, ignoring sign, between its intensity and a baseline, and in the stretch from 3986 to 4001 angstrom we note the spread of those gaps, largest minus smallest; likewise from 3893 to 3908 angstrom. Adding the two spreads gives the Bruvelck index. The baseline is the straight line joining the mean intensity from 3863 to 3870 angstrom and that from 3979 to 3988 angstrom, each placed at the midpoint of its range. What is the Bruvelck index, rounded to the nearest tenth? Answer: 1.1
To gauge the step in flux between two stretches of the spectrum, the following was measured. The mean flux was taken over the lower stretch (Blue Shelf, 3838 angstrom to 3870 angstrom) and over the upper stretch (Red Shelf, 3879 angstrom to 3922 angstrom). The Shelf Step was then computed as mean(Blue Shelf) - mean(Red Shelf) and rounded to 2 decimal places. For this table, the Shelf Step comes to 0.71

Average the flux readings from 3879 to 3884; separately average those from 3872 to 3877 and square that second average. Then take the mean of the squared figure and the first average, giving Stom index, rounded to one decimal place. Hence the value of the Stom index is 64.9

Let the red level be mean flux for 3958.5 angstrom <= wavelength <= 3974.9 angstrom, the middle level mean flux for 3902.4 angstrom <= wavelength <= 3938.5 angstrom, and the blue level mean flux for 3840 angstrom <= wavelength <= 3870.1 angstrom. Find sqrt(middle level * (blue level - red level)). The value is 3.15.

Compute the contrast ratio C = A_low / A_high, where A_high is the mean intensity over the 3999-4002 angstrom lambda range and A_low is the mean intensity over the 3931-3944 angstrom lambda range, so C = 1.09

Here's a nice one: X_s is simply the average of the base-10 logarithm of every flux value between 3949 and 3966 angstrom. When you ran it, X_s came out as 1.02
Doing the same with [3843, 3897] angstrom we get 1.05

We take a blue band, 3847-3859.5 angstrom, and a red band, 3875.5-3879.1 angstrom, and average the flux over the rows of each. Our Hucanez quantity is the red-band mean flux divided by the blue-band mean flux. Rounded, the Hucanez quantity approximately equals 0.98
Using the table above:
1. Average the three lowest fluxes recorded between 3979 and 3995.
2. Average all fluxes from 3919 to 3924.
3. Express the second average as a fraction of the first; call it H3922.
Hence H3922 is 1.05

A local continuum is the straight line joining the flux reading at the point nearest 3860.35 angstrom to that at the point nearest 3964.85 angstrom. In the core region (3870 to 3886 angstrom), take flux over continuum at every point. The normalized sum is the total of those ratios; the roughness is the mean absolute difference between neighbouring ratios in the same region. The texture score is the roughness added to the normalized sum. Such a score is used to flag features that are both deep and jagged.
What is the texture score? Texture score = 8.71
